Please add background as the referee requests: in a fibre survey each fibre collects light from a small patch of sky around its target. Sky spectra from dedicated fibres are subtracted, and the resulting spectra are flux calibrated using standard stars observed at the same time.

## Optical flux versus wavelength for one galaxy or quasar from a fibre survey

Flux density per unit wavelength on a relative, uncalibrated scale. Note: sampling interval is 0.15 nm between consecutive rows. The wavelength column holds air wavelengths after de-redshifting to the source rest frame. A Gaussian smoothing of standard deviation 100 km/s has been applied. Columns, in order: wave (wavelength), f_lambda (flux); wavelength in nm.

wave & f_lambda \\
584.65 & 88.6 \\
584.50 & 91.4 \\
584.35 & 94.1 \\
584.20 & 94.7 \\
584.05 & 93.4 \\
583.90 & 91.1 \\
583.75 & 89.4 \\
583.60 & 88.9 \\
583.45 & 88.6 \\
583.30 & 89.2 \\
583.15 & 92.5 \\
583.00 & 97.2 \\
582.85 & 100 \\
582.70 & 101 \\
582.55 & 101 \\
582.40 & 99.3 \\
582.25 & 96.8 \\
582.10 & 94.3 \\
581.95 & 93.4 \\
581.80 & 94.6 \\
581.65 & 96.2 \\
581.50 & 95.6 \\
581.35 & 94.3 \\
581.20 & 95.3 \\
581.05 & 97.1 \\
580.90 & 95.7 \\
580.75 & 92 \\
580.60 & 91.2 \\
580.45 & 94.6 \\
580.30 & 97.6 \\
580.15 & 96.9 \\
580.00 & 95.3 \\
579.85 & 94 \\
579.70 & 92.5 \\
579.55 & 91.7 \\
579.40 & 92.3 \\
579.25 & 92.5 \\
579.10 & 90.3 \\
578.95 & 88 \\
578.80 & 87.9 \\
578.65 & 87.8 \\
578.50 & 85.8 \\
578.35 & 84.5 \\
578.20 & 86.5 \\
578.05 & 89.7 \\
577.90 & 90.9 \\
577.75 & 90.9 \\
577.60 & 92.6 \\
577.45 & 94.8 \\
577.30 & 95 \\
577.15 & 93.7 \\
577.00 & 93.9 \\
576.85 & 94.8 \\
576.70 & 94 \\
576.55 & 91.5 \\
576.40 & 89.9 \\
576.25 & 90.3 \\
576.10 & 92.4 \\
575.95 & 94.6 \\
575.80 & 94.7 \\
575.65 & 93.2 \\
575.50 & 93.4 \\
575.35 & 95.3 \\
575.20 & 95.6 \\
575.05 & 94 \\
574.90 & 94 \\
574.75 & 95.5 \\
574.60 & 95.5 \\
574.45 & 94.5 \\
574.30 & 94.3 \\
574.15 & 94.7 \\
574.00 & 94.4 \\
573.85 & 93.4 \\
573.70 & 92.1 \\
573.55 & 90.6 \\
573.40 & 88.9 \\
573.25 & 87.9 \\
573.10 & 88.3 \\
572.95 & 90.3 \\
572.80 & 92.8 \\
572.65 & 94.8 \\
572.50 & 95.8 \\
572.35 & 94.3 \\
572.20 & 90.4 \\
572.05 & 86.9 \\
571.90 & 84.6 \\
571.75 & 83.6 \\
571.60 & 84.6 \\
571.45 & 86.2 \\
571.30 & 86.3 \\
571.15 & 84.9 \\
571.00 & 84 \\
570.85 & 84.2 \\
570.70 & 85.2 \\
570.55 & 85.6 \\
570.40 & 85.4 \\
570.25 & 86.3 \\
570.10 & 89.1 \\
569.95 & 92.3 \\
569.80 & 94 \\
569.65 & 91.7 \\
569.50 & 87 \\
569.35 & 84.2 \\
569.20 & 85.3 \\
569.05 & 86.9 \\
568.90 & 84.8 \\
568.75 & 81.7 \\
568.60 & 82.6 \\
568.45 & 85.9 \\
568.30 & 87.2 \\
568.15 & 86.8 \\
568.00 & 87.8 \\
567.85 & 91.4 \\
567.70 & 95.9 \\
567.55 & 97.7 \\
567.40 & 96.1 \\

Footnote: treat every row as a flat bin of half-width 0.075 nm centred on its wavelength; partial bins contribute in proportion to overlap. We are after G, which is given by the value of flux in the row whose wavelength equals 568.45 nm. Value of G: 85.9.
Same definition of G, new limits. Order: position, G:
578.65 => 87.8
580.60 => 91.2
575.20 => 95.6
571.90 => 84.6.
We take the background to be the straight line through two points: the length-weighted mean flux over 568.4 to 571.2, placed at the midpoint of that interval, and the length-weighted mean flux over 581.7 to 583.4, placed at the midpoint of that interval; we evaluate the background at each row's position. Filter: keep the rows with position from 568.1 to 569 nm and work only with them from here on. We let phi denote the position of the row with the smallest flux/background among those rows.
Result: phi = 568.75 nm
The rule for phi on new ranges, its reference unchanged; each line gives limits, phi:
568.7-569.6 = 568.75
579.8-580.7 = 580.60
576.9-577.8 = 577.75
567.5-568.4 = 568.15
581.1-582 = 581.95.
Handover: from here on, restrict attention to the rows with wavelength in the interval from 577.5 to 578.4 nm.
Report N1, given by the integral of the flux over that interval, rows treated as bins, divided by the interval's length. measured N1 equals 89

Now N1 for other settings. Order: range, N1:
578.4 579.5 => 89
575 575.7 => 94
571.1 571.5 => 86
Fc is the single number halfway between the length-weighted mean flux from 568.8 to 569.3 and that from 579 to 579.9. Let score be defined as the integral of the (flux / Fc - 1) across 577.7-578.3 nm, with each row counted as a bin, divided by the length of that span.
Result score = 0.006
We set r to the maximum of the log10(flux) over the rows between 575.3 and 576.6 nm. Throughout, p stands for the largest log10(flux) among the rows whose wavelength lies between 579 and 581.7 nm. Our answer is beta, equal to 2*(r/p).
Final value 1.99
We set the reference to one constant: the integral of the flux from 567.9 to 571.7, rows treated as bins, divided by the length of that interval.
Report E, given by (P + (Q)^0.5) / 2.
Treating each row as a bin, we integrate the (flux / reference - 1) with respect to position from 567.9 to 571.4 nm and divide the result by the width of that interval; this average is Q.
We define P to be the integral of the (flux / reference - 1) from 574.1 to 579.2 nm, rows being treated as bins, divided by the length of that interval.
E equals 0.051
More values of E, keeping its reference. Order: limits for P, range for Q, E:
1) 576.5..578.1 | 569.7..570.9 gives 0.104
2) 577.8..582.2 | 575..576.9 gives 0.176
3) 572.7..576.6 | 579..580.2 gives 0.175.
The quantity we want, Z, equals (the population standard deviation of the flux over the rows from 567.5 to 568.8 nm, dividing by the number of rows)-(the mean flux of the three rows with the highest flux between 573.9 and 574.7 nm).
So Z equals -90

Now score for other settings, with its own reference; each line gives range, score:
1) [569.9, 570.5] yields -0.008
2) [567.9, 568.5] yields -0.018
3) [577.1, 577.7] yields 0.058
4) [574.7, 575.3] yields 0.068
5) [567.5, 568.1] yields 0.045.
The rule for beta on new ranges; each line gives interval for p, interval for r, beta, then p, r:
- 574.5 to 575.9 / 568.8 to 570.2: 1.99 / 1.98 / 1.97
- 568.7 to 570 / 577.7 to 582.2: 2.02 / 1.97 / 1.99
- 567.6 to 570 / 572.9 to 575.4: 2.00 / 1.98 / 1.98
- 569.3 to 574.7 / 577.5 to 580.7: 2.01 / 1.98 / 1.99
